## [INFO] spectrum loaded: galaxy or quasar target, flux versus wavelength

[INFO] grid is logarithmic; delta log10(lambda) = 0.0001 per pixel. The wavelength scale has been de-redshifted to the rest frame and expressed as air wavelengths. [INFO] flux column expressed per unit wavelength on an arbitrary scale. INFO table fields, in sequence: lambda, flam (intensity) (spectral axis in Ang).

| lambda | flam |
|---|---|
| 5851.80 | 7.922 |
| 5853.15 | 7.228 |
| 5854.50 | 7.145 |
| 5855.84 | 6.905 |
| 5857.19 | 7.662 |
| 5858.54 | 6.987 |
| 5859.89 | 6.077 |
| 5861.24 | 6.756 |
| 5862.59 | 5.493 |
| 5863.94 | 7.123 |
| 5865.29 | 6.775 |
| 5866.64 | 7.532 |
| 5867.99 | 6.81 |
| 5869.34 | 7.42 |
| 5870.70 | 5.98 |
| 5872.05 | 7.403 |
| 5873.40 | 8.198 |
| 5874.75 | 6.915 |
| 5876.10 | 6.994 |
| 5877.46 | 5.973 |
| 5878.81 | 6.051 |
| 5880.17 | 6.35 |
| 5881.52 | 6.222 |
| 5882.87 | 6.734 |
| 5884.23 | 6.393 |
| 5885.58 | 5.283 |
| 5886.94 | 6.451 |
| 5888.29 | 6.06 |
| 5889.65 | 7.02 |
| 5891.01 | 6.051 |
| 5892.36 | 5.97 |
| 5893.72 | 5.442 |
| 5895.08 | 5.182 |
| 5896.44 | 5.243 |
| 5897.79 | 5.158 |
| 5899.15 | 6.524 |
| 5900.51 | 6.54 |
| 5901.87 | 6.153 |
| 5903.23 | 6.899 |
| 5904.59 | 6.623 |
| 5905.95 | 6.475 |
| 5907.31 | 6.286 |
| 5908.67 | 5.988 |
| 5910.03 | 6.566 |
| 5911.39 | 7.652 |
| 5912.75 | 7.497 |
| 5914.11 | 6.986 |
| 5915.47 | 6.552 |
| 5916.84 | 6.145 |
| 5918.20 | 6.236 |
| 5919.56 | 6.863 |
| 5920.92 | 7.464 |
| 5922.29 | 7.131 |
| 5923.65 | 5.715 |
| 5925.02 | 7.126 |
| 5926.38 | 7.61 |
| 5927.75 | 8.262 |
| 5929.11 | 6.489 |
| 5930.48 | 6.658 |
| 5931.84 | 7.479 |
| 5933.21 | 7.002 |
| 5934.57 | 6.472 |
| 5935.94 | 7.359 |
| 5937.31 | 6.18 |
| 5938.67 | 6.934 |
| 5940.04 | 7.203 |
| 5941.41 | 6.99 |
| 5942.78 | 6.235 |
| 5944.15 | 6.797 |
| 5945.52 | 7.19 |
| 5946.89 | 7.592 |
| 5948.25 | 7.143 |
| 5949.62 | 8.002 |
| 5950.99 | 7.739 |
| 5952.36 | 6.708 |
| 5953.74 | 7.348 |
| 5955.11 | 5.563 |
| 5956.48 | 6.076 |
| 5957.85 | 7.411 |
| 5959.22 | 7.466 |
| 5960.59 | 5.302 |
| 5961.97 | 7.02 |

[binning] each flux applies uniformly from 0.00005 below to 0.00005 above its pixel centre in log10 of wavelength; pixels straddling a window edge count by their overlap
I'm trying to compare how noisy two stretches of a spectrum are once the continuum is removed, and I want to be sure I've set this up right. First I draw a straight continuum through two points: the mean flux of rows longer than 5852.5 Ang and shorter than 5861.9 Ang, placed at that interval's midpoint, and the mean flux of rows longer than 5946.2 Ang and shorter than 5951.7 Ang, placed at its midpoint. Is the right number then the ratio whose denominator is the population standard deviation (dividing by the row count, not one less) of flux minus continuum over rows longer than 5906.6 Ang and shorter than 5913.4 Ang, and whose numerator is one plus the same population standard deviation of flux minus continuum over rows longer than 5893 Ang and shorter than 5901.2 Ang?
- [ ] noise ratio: 2.5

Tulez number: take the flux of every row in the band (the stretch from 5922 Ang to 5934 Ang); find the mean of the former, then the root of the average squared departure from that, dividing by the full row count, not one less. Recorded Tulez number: 0.69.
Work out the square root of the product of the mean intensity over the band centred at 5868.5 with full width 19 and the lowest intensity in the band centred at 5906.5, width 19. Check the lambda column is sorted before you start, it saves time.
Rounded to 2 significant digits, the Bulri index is 5.9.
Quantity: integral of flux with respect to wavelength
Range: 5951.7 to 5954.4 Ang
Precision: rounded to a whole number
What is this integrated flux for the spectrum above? 19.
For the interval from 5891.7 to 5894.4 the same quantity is 15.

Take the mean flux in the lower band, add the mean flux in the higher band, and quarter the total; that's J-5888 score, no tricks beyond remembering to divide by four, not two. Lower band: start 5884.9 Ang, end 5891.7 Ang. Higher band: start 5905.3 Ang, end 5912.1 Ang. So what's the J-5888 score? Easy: 3.19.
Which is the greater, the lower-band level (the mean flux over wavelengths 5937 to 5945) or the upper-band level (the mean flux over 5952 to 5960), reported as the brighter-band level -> 6.76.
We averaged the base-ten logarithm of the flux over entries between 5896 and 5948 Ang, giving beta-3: 0.83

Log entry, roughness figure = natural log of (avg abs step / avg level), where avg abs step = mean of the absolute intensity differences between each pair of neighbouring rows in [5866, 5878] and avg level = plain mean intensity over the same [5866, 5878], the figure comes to -2.03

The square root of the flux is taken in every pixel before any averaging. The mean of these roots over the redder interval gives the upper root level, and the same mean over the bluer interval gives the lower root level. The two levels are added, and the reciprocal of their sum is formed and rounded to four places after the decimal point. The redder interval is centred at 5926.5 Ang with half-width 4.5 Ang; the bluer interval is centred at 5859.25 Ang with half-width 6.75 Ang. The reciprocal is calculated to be 0.1905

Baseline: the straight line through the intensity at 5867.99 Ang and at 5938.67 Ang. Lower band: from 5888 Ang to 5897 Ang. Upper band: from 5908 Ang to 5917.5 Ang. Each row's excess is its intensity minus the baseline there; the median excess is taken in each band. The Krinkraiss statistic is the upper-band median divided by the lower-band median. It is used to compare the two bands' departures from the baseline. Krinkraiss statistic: 0.36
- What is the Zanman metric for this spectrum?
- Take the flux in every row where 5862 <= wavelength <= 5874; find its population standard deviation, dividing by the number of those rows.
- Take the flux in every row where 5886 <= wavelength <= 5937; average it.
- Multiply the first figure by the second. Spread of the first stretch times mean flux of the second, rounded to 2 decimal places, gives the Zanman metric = 5.12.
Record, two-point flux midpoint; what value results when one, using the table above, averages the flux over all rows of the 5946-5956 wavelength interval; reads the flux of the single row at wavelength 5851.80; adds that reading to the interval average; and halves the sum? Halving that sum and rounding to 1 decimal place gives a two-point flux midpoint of 7.5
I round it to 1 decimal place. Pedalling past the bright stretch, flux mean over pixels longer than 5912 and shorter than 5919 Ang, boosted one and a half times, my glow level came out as 10.0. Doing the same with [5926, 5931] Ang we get 10.9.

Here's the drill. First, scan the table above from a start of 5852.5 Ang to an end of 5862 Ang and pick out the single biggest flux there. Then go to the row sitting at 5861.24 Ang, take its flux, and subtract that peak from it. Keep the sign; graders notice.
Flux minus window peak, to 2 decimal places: -0.91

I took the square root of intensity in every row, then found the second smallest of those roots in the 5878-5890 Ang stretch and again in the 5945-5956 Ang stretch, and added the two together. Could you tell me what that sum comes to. 5.05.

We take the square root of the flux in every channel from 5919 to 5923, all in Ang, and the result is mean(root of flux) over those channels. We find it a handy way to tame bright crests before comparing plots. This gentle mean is 2.67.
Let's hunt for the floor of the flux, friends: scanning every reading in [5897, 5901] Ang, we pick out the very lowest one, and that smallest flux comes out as 5.158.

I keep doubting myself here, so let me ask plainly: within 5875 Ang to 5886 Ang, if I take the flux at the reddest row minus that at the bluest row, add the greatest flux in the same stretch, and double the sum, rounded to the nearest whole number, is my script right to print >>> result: 11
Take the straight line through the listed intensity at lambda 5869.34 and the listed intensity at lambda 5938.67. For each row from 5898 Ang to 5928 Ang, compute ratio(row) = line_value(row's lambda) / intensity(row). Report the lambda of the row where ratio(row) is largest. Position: 5923.65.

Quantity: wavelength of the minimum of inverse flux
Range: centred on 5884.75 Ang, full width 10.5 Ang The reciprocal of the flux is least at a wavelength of 5889.65 Ang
